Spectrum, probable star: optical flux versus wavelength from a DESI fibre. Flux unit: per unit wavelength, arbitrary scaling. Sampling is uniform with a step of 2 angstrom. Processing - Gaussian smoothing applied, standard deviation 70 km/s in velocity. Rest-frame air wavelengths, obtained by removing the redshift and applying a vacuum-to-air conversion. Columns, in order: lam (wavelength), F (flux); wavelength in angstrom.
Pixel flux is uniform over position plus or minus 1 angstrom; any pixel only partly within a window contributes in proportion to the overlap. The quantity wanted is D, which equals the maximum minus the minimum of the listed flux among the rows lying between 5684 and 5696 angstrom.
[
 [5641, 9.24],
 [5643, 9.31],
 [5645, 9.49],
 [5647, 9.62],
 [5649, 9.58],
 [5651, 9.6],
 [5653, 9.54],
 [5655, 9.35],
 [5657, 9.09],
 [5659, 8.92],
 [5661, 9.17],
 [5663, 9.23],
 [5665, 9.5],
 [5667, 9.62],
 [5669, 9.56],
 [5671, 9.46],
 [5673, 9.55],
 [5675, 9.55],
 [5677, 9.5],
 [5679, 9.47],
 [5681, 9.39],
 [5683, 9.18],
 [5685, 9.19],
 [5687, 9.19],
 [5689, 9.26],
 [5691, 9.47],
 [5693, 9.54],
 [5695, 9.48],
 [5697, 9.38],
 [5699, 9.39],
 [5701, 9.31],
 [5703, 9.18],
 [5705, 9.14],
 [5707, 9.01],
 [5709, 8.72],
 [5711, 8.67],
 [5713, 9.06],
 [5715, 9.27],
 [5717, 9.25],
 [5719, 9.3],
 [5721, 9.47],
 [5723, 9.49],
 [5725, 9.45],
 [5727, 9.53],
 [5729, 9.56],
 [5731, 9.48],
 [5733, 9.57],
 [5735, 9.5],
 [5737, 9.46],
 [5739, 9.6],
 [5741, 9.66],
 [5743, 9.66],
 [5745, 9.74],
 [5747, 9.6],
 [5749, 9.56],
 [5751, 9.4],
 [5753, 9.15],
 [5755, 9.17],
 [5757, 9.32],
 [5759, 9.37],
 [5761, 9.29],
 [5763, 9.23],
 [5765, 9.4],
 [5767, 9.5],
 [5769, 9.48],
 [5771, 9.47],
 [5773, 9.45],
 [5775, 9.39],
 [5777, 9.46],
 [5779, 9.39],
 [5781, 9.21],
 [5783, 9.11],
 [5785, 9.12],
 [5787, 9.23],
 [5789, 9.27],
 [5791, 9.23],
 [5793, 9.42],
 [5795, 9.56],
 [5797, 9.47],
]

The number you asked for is 0.35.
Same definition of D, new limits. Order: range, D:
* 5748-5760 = 0.41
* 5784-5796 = 0.44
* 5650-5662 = 0.68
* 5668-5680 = 0.10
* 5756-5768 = 0.27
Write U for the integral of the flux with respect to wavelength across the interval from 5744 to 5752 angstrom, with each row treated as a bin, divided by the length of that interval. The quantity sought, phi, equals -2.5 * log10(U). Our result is -2.45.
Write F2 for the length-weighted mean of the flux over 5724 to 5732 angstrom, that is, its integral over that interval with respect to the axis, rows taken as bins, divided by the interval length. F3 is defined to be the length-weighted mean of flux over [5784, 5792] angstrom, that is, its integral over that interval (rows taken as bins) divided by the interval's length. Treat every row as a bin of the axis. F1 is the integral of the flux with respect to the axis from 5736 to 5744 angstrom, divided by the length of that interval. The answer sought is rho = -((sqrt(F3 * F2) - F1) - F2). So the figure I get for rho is 9.7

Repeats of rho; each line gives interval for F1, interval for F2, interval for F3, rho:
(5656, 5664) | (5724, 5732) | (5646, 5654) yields 9.1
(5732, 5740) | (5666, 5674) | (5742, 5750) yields 9.5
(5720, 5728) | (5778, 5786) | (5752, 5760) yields 9.5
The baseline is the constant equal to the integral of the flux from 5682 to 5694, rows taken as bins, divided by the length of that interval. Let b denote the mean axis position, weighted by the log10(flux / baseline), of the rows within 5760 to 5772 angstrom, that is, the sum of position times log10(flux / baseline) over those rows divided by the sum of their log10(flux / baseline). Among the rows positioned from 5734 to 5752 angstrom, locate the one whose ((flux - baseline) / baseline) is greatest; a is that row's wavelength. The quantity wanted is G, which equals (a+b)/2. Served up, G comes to 5757.1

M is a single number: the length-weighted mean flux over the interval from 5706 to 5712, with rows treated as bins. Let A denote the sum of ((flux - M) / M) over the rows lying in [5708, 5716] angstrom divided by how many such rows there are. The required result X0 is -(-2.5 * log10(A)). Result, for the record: -4.58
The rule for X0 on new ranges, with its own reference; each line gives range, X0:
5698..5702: -3.01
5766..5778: -2.82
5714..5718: -3.20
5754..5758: -3.24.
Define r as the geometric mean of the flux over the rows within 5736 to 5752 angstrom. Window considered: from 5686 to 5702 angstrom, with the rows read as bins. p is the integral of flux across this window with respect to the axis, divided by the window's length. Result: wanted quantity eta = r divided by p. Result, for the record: 1.02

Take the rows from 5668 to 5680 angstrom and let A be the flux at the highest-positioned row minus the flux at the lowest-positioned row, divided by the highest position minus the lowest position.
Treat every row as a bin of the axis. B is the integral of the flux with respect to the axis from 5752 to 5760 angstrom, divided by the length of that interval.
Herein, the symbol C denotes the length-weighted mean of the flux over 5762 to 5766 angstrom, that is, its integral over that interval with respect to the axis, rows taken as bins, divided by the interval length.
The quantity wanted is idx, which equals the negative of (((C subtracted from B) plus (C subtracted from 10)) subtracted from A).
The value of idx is 0.6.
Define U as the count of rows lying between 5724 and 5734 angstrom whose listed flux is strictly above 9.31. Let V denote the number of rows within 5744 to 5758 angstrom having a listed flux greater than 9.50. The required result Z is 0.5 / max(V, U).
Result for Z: 0.10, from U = 5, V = 3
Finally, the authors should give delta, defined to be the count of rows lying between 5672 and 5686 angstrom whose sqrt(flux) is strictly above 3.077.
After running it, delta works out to 4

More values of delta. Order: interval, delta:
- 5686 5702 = 3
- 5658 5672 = 3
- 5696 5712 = 0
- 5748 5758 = 1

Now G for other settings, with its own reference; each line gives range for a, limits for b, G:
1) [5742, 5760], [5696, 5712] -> 5727.3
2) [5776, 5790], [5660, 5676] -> 5724.2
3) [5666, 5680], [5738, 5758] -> 5704.8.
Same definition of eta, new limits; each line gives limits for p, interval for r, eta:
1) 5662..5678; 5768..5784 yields 0.99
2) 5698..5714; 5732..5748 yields 1.06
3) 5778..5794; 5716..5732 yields 1.02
